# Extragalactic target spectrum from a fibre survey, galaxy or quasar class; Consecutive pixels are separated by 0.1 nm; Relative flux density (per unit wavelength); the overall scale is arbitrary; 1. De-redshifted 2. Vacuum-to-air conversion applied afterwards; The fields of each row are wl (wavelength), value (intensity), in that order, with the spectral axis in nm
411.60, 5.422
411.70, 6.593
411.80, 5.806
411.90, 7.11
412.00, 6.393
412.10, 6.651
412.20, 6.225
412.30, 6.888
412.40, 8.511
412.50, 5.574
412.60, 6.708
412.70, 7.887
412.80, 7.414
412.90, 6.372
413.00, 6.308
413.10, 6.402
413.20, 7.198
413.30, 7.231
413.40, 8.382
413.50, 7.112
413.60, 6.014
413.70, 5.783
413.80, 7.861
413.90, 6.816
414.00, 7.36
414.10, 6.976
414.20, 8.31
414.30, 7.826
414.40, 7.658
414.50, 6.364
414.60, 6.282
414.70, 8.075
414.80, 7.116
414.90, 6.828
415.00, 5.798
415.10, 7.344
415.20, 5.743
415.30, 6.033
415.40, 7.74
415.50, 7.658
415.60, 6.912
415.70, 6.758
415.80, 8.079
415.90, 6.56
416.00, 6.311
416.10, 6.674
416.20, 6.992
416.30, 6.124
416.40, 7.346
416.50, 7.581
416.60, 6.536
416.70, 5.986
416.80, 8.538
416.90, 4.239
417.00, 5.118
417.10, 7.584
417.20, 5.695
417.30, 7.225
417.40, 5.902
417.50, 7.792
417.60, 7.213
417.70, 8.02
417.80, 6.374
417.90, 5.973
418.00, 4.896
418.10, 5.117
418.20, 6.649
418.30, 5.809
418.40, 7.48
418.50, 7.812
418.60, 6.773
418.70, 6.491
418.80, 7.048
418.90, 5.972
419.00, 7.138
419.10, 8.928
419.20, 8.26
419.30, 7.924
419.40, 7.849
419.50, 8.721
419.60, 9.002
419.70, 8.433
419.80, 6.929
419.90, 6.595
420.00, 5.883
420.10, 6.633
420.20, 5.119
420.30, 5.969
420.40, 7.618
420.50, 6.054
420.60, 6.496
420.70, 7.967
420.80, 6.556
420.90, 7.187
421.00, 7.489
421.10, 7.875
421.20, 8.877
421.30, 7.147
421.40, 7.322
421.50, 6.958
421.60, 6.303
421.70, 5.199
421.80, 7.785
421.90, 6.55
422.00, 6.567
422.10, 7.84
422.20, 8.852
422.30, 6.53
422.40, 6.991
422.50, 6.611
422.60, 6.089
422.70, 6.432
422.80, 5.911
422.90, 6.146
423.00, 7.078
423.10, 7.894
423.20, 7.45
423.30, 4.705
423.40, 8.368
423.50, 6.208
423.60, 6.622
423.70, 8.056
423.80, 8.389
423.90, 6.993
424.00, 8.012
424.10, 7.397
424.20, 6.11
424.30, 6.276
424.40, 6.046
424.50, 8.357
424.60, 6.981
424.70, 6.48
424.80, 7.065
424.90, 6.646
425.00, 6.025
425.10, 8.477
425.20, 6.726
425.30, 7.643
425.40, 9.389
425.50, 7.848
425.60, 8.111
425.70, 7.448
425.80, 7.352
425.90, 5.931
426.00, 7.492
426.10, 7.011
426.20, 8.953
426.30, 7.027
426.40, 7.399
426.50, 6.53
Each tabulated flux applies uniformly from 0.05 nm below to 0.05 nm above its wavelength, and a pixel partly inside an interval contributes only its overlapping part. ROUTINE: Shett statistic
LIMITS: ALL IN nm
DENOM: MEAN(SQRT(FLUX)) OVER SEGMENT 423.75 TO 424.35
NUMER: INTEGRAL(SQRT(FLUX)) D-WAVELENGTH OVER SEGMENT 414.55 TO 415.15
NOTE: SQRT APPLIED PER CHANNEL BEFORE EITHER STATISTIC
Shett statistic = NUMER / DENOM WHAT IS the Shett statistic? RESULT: 0.588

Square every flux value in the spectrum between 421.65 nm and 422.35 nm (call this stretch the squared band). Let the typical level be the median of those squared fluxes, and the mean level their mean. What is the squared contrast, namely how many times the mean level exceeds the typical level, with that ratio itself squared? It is 1.39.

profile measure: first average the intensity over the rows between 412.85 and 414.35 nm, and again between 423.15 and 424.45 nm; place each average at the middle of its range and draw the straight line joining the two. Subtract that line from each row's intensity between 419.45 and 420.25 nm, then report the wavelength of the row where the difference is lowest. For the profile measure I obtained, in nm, 420.20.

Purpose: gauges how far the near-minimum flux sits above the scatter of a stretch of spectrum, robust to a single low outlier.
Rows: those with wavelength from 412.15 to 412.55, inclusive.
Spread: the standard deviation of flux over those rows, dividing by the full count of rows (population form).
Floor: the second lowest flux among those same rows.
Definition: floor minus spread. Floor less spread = 5.1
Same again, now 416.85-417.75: 3.9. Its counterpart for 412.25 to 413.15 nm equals 5.5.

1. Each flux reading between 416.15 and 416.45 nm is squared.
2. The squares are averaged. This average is 47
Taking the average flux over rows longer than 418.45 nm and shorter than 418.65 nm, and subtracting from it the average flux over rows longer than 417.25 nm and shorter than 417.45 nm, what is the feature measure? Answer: 0.73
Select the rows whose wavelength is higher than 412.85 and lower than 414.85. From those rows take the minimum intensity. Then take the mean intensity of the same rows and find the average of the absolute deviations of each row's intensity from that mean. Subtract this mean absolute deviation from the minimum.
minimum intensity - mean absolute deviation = 5.1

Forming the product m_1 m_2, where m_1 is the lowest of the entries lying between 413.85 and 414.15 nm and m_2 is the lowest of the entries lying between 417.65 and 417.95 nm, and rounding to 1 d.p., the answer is 40.7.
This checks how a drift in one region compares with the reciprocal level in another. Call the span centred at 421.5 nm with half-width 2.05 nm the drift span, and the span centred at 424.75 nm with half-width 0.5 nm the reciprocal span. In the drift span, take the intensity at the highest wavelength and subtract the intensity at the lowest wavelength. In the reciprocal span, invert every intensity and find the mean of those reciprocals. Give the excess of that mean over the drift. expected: 2.7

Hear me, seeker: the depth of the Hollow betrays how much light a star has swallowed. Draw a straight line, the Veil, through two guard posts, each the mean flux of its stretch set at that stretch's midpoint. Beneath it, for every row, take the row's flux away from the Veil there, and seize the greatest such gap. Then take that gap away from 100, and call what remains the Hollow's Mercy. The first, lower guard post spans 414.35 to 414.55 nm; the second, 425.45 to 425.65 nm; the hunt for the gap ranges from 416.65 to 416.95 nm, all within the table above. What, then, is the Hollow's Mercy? 97.0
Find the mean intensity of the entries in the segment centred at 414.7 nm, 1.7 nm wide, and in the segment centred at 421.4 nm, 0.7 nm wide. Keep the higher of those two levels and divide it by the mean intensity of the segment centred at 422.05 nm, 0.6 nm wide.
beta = 0.965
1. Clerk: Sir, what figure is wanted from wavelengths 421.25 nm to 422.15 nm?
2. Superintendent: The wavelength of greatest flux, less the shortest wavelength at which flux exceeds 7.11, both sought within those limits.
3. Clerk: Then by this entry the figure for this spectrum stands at 0.80 nm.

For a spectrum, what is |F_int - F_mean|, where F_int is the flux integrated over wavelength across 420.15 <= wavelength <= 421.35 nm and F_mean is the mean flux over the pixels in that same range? 1.4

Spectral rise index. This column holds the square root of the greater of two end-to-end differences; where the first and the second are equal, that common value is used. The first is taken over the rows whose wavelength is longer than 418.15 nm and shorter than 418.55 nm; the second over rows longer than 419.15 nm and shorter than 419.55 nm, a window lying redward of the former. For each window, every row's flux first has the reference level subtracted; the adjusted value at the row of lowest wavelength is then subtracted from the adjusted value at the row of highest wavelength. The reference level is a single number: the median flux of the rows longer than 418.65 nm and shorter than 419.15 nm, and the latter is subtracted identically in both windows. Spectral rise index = 1.1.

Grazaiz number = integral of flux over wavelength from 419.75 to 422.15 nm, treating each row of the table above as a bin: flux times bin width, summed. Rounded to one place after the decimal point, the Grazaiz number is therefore 16.5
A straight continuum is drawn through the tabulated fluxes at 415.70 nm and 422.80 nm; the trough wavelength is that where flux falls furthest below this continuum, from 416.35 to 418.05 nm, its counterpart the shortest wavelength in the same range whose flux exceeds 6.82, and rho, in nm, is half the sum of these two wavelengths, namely 416.65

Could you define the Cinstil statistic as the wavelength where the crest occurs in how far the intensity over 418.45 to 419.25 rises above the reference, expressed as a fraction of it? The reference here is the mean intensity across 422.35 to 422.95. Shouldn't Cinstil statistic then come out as 419.10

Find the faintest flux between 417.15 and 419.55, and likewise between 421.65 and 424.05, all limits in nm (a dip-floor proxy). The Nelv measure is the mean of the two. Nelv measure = 4.80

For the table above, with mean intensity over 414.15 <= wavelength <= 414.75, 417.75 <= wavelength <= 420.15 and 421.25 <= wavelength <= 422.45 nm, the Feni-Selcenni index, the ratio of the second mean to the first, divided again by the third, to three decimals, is 0.135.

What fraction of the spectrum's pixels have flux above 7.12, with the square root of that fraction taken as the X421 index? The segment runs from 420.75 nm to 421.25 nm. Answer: 0.89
